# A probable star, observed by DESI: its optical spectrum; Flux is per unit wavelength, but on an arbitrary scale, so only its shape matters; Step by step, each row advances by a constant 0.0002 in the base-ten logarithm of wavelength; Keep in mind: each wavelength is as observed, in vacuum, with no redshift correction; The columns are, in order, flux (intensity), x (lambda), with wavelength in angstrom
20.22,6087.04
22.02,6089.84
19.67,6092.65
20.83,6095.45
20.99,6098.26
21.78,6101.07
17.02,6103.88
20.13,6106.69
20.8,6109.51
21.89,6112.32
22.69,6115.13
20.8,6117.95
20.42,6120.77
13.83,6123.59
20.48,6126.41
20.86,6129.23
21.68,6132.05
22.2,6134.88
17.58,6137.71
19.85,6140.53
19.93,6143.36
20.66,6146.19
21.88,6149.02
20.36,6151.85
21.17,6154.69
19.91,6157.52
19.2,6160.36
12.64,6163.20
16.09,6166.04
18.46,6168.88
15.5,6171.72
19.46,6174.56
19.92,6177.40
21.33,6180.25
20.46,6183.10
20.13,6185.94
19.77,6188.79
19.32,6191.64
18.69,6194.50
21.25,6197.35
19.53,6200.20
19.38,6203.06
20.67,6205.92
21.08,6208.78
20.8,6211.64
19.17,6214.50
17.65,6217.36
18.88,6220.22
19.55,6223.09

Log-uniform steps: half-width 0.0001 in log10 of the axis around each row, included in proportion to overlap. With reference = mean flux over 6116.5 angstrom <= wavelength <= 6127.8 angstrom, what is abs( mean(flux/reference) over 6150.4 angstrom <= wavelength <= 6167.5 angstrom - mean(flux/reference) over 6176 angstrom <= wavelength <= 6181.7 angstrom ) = 0.13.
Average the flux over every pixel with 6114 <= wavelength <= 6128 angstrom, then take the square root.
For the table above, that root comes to 4.43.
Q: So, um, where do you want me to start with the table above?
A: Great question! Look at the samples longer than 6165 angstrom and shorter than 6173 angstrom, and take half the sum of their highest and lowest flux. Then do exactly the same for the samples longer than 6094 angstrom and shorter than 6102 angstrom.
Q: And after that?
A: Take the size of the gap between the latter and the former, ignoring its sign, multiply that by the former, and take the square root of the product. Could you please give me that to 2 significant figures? 8.6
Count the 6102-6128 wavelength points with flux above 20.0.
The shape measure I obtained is 7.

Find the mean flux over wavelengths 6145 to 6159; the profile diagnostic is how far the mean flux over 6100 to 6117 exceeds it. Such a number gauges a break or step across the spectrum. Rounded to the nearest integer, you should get 0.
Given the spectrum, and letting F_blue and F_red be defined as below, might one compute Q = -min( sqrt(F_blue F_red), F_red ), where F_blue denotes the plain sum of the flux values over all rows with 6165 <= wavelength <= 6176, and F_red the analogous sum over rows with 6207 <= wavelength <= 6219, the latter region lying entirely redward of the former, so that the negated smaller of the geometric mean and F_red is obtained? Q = -74.0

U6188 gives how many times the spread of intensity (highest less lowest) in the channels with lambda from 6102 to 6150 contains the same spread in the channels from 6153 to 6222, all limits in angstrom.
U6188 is 1.0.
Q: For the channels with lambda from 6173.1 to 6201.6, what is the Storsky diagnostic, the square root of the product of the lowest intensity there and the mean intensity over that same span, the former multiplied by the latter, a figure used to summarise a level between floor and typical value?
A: 19.3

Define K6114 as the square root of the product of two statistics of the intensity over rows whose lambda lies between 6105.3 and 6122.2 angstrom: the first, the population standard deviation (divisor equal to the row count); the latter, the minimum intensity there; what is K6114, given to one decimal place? 4.2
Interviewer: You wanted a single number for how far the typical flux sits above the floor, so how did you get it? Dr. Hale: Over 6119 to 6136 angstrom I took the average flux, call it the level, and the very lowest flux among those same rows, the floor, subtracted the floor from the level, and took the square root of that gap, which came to 2.5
